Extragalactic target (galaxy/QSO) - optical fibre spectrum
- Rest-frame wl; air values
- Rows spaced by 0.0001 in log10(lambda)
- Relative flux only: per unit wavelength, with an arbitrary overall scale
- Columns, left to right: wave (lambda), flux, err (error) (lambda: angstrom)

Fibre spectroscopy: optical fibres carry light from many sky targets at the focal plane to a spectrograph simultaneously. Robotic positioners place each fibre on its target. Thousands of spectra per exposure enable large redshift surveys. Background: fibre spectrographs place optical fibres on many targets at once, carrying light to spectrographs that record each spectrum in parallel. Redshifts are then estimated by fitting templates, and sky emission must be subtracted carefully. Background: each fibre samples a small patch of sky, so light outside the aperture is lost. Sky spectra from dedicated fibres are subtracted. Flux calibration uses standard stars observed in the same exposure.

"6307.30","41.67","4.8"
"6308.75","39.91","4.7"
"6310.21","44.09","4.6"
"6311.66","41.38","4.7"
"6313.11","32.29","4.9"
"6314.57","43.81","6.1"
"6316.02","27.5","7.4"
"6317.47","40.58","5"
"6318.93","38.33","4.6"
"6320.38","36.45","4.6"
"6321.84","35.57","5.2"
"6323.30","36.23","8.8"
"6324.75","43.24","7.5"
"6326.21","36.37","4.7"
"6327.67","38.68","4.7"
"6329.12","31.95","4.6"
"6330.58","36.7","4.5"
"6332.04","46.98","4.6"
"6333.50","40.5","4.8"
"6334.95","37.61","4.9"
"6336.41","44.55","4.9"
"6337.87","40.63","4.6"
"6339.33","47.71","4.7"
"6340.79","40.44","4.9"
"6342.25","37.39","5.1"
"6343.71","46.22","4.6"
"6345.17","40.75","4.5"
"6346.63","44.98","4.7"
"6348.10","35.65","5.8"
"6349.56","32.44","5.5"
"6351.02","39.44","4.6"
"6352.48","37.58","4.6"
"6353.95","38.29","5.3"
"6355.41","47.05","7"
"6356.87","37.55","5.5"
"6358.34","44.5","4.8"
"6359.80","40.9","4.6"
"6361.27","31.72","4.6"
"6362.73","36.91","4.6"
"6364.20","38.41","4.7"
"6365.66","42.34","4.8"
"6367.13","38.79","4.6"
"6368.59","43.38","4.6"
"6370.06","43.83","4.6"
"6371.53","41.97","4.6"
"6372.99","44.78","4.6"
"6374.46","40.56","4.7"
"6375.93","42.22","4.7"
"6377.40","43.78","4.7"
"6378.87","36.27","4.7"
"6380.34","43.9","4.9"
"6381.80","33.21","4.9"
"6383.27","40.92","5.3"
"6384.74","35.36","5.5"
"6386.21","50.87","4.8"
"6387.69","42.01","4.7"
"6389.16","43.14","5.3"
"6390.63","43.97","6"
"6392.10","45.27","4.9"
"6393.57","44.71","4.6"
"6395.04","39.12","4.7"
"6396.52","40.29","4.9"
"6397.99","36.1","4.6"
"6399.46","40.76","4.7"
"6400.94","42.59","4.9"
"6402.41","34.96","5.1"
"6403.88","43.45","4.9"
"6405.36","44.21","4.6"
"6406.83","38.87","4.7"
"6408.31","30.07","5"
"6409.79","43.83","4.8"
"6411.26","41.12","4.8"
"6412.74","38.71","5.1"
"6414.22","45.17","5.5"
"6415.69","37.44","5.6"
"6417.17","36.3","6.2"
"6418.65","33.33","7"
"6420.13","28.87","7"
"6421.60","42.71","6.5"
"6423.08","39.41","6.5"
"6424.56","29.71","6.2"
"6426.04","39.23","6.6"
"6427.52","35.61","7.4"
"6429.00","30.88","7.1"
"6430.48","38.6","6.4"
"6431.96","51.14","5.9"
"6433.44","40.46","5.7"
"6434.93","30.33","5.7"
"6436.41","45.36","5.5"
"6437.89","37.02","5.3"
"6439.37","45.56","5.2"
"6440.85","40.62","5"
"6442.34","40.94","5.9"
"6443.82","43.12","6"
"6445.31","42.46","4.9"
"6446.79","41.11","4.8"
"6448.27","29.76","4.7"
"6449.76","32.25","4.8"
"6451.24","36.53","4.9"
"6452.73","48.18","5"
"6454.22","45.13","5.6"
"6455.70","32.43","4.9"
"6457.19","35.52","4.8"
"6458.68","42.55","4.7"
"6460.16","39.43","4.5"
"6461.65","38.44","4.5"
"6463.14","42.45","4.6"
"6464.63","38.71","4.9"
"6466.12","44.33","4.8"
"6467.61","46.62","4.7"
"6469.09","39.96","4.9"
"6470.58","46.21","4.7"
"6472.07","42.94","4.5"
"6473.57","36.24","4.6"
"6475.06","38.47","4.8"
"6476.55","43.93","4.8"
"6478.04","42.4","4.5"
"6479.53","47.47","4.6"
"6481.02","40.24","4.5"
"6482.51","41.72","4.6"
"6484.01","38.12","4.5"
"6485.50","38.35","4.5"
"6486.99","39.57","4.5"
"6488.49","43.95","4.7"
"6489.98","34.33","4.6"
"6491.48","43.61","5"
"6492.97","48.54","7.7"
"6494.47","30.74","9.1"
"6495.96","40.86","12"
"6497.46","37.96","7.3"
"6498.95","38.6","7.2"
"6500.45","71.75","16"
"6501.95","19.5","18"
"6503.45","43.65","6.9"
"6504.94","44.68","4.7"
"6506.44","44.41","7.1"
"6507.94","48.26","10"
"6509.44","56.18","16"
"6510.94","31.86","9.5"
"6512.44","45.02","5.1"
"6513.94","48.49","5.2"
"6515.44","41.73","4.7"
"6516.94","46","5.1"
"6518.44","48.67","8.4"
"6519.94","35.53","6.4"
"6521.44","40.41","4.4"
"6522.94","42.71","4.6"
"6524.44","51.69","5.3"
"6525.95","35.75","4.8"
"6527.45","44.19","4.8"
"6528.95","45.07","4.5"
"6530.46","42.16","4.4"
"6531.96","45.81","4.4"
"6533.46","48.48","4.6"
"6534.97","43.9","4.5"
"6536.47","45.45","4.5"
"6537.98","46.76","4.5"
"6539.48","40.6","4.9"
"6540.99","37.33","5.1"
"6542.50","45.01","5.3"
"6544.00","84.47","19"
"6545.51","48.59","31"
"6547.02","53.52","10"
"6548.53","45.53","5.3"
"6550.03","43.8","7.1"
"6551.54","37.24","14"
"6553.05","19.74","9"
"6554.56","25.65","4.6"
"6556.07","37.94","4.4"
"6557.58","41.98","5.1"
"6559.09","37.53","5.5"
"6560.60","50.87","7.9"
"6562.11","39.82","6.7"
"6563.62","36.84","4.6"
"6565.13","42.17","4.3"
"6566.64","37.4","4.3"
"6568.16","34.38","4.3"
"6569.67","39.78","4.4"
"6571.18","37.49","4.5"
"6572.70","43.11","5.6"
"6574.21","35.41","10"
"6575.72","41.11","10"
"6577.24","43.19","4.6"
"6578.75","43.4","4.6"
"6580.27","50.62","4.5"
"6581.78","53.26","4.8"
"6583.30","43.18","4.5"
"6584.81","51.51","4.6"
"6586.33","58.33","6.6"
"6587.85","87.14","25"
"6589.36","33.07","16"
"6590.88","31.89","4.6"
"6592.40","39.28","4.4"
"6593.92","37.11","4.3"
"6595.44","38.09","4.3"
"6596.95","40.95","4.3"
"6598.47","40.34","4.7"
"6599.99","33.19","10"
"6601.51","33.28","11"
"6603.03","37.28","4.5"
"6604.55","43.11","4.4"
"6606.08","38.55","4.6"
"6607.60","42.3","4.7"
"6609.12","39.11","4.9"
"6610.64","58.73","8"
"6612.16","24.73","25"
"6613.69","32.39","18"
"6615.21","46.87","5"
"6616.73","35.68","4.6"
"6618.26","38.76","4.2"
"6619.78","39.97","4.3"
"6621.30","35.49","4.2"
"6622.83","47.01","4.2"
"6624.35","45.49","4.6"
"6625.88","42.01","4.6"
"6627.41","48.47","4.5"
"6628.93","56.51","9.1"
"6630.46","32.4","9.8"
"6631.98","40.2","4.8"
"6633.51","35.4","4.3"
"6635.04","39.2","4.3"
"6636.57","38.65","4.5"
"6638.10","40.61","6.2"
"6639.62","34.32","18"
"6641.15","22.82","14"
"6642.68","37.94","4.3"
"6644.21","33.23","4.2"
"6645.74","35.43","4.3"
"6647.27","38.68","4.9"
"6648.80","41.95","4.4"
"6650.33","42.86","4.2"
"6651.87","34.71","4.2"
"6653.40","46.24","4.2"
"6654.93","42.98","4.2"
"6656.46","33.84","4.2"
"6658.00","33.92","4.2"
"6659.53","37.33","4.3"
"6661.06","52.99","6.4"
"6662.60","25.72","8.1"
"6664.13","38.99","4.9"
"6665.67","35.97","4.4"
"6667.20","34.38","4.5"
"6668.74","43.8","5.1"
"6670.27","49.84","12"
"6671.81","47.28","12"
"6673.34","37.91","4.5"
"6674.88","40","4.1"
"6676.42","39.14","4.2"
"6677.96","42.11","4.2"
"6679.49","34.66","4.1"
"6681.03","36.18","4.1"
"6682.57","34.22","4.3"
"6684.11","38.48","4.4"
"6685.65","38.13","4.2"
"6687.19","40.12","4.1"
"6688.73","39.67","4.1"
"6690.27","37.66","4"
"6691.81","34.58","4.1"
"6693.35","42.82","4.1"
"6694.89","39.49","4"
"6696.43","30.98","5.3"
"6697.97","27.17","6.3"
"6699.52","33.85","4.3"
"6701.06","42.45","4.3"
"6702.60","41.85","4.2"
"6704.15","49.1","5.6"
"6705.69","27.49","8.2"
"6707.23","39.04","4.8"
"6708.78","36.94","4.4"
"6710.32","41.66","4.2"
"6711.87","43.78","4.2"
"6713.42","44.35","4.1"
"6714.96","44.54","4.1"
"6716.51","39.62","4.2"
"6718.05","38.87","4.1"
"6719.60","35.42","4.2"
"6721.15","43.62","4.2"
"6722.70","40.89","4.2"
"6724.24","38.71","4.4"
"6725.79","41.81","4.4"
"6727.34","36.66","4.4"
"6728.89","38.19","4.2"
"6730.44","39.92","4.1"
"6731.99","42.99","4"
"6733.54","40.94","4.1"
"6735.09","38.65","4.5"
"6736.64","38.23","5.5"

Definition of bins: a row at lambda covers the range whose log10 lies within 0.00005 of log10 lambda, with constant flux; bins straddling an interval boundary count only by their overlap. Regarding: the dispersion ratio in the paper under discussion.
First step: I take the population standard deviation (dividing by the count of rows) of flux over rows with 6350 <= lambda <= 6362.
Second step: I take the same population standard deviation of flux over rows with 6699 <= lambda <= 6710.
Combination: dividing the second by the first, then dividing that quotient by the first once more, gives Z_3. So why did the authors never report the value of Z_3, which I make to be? 0.3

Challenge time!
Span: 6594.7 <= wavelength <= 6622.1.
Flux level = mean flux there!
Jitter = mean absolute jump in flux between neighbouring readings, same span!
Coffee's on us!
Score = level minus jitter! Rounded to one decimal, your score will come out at 31.3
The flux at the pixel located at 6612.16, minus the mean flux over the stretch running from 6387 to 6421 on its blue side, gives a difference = -15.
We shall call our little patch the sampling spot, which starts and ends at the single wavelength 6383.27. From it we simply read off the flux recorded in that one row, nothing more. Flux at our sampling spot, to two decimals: 40.92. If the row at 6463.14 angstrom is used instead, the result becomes 42.45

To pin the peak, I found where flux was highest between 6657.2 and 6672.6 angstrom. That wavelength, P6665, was 6661.06 angstrom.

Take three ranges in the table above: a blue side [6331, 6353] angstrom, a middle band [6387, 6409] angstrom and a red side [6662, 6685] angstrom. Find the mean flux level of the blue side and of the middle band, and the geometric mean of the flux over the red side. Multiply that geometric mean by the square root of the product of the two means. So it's 1555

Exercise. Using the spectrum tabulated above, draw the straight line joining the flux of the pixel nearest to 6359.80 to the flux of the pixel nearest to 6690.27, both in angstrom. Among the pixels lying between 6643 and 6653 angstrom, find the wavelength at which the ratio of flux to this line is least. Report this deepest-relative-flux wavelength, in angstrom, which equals 6644.21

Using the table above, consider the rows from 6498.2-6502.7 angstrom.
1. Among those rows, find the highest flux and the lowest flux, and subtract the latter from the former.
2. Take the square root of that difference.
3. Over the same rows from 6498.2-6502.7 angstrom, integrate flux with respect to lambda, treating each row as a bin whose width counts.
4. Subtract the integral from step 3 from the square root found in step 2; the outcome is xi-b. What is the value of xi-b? -187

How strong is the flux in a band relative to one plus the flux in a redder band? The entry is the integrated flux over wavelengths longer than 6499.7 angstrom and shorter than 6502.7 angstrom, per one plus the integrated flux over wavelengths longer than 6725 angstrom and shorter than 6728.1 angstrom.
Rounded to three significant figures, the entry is 1.11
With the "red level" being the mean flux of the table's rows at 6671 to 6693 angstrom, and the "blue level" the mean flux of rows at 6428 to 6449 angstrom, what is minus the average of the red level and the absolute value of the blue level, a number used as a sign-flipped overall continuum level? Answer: -39.2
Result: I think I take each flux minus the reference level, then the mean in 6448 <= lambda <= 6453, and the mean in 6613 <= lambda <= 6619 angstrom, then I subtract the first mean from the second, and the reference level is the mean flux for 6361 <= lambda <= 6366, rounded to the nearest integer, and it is 2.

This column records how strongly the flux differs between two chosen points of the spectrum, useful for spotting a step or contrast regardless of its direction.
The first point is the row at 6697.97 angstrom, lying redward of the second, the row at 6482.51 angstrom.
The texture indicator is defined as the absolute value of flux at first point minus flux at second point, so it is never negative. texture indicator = 15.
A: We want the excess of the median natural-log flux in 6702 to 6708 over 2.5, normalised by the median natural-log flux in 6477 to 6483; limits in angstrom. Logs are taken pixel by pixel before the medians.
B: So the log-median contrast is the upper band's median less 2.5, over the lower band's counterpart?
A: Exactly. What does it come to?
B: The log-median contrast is 0.321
